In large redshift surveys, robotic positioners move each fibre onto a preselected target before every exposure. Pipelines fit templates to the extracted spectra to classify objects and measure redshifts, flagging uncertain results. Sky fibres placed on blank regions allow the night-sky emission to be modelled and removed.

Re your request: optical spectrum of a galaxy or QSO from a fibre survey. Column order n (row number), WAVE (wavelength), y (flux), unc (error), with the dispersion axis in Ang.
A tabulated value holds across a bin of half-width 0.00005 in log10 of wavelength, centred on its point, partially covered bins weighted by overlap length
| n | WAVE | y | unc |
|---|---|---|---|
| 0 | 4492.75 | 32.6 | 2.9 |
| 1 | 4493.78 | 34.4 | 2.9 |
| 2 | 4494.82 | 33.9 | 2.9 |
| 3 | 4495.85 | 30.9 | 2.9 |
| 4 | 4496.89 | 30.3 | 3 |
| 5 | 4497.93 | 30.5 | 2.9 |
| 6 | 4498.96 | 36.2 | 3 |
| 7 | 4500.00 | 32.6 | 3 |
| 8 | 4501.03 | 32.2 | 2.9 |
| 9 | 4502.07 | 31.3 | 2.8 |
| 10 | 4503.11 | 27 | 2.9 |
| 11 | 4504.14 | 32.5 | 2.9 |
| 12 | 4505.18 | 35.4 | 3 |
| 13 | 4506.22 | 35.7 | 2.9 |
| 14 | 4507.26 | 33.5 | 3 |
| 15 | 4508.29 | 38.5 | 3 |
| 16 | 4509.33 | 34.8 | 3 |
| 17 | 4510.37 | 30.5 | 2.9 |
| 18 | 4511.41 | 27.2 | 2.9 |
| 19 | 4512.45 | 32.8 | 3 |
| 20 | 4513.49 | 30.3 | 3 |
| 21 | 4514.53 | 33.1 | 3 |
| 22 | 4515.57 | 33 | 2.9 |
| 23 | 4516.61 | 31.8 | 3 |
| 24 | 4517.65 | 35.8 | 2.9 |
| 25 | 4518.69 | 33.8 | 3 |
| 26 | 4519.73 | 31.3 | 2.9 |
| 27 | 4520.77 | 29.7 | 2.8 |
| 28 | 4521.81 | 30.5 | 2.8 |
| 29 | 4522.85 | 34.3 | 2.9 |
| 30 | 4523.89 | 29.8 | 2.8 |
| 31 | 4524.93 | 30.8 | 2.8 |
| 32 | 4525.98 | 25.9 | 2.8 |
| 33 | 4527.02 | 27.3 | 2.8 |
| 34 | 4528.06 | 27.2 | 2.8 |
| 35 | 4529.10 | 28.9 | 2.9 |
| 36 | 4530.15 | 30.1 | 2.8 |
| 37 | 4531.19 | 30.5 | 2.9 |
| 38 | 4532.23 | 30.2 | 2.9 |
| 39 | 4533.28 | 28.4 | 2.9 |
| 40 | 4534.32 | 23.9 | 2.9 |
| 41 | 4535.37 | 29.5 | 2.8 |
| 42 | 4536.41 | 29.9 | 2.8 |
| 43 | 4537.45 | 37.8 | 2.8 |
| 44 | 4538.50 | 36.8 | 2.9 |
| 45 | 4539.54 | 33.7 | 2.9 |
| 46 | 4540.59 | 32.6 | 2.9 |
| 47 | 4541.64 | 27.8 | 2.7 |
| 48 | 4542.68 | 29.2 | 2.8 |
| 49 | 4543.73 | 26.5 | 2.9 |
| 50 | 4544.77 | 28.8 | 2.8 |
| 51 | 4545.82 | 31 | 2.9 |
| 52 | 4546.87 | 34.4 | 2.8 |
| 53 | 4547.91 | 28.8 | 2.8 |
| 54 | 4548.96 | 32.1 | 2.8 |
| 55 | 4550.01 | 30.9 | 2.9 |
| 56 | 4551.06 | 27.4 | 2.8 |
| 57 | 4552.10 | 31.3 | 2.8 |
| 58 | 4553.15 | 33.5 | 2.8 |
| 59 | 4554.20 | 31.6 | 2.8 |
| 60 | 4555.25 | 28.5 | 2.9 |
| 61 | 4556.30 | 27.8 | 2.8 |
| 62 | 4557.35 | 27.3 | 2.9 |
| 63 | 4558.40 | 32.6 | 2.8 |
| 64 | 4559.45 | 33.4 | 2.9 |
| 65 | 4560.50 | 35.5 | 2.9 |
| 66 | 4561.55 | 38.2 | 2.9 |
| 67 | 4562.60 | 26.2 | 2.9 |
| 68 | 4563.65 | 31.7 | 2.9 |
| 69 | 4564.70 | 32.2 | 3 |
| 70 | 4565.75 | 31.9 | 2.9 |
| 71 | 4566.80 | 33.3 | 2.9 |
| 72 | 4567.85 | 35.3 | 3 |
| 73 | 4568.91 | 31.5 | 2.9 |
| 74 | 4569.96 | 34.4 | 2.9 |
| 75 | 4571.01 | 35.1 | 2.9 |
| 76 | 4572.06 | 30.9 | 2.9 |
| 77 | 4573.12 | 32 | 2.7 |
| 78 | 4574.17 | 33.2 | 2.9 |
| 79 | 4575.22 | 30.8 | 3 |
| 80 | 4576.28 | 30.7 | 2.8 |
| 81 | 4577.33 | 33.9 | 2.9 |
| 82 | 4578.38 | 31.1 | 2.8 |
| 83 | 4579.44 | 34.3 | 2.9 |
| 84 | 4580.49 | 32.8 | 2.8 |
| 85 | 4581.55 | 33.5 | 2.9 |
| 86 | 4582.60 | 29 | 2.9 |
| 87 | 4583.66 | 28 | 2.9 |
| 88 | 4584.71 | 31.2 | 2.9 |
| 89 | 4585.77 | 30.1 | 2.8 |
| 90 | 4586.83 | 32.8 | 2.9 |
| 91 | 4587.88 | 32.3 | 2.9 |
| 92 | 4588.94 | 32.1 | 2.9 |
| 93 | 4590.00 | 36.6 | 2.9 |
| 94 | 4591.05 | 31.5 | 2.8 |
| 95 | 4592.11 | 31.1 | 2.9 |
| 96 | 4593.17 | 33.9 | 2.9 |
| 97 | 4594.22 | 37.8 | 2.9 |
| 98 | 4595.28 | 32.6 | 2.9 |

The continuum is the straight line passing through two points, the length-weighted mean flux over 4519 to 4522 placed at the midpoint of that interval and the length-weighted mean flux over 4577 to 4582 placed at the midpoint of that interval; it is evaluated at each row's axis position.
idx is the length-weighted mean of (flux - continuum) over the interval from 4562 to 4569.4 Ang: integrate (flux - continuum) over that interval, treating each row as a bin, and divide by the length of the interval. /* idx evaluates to -0.73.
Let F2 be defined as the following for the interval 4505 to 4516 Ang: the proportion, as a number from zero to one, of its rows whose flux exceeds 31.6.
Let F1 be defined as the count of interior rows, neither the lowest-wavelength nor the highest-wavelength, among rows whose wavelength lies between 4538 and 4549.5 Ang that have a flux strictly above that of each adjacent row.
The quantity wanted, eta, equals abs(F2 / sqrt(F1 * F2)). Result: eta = 0.60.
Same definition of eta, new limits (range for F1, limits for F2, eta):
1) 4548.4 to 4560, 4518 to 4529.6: 0.43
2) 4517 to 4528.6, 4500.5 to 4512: 0.46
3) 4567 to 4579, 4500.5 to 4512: 0.46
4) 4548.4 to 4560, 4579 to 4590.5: 0.80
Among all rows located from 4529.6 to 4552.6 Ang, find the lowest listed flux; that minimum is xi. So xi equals 23.9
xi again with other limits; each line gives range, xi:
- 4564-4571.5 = 31.5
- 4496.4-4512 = 27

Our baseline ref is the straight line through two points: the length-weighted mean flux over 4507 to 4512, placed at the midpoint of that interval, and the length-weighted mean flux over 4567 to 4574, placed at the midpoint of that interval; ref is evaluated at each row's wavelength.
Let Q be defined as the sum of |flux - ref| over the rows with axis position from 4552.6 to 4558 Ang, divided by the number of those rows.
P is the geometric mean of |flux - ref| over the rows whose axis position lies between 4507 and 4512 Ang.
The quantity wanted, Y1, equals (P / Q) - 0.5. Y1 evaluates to 0.2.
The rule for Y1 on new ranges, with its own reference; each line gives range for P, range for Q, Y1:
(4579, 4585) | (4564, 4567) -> 1.2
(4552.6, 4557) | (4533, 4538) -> -0.1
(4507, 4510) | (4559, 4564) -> 0.1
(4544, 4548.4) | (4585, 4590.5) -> 1.0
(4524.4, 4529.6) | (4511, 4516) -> 2.1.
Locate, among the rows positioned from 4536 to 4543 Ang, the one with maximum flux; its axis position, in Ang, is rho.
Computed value 4537.45 Ang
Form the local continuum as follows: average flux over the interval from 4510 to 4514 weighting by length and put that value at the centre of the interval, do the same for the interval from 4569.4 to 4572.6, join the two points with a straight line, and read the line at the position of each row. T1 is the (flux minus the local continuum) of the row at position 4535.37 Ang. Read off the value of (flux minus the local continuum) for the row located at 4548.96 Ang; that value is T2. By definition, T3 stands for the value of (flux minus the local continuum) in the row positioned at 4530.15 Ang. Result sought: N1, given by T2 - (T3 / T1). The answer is -0.7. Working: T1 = -2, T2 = -0.1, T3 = -1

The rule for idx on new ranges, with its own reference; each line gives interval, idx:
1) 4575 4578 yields -1.08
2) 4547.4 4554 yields -1.22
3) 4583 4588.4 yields -2.48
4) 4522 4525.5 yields 0.58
